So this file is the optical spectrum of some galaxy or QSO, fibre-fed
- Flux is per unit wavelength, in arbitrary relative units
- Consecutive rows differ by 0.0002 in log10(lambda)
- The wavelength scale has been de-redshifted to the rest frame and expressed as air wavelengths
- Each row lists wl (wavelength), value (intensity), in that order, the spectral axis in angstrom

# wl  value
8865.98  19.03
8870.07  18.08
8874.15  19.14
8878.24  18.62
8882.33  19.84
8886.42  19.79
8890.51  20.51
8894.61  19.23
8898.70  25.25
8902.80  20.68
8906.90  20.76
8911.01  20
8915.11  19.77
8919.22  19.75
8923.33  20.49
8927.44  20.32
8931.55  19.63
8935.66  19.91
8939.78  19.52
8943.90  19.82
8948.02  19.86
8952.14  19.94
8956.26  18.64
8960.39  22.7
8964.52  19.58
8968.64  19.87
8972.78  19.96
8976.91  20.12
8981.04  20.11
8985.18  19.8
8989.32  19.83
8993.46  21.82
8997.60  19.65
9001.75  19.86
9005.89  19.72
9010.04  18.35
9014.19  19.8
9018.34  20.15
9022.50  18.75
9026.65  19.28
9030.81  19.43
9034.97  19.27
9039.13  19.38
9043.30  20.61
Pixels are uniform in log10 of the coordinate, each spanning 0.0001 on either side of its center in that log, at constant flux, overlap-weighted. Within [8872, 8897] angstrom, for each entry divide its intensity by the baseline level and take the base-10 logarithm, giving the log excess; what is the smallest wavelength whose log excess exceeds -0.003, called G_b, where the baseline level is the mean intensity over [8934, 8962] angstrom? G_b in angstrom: 8890.51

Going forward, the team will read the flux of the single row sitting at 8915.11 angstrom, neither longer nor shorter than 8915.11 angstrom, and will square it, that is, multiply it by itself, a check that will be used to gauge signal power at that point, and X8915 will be 391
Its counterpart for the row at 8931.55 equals 385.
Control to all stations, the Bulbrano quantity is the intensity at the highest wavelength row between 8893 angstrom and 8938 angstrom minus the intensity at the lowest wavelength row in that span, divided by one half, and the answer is 1.4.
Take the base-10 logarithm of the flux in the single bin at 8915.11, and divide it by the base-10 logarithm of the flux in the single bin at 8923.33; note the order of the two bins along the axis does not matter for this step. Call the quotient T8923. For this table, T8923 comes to 0.99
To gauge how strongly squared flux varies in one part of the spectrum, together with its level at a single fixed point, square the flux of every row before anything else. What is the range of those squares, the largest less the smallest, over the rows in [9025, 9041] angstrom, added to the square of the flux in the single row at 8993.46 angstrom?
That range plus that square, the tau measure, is 482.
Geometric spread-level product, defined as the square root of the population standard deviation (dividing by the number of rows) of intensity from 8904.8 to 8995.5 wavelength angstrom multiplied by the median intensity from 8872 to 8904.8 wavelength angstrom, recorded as 3.97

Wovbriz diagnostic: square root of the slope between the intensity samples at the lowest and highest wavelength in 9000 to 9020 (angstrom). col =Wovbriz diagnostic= 0.13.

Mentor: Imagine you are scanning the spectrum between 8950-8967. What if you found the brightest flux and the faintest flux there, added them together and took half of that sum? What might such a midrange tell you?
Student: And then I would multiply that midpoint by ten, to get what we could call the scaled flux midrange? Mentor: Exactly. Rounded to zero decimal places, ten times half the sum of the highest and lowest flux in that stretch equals 207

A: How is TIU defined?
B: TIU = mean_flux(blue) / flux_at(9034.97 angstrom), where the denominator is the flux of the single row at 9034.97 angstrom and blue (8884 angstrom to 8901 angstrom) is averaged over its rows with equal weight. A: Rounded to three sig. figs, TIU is 1.10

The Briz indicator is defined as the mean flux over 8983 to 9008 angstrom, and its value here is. 20.1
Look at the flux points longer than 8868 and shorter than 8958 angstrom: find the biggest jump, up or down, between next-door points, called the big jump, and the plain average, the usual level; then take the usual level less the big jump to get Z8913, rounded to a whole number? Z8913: 14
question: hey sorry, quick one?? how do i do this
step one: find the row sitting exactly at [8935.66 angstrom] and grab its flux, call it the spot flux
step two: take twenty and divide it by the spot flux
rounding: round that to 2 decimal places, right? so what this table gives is 1.00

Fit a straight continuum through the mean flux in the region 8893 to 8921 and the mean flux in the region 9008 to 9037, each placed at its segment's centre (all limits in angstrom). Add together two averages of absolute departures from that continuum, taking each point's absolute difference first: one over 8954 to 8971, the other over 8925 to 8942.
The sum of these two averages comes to 1.8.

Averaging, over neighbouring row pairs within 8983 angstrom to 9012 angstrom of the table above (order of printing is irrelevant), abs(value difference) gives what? 1.0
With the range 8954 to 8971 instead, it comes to 2.5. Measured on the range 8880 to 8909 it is 2.1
